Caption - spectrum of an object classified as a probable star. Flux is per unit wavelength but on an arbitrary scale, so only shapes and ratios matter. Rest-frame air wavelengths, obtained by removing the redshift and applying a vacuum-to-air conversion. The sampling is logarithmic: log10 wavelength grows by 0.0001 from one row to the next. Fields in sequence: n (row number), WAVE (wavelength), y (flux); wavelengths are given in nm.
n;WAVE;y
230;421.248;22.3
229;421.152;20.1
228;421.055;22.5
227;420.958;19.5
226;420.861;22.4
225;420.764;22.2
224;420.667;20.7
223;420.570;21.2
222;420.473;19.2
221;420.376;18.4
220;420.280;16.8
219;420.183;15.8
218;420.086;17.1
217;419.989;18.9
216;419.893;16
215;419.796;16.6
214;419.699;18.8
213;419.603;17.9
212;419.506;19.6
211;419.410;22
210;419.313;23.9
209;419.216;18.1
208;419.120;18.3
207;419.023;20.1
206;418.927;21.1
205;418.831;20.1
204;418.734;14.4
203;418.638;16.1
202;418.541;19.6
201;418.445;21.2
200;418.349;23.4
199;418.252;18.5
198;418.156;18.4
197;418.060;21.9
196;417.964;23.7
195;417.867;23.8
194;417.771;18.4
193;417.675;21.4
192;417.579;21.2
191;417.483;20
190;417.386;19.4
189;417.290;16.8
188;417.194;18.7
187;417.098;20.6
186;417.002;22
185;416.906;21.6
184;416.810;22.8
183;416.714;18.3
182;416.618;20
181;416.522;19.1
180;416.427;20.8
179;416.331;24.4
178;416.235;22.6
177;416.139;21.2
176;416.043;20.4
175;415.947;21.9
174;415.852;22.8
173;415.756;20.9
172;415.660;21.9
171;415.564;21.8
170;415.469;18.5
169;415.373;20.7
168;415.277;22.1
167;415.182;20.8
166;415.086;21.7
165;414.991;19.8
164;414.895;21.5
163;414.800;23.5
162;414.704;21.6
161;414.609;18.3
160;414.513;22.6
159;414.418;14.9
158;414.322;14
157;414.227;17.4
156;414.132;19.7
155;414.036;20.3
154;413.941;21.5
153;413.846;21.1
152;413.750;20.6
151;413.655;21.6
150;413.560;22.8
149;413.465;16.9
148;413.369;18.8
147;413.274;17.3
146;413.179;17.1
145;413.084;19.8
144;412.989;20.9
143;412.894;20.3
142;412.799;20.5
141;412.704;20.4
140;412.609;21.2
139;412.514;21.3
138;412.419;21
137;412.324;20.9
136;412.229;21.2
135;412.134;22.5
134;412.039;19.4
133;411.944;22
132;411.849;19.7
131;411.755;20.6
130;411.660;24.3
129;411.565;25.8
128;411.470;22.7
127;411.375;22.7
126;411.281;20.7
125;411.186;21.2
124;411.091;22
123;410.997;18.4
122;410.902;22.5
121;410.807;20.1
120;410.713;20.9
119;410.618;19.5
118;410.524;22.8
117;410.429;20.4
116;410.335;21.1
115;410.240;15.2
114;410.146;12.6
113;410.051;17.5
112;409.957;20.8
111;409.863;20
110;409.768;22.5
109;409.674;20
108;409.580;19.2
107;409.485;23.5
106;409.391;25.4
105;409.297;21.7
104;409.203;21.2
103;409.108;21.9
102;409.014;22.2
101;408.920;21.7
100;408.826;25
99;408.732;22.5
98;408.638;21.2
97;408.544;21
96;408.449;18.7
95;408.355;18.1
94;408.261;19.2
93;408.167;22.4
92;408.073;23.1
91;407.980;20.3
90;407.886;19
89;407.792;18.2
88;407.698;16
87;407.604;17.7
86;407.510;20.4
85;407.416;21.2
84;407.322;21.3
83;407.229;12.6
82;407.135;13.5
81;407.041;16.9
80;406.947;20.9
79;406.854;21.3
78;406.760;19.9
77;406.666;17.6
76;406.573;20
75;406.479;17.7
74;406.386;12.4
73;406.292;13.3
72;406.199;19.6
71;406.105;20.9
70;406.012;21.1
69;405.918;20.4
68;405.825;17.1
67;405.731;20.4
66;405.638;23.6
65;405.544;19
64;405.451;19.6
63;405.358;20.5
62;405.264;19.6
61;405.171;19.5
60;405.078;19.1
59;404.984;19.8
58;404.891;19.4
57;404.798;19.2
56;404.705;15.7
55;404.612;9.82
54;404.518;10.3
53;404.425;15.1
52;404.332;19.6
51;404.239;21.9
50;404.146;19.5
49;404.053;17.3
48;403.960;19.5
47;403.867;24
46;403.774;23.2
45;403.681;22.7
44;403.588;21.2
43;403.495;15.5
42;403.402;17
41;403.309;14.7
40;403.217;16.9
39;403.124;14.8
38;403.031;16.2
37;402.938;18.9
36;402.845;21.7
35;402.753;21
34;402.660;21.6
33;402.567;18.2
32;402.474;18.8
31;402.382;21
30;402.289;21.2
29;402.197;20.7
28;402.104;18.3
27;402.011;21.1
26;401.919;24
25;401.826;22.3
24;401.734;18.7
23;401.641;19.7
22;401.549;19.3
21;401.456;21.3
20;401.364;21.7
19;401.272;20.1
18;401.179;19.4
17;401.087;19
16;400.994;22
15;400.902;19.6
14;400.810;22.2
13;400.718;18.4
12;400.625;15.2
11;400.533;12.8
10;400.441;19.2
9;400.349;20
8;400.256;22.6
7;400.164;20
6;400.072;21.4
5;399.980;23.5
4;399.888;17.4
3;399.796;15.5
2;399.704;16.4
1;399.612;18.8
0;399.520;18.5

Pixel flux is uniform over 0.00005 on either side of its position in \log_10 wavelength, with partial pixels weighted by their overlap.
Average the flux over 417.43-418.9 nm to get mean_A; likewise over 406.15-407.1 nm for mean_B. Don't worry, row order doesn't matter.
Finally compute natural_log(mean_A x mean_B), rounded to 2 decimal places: 5.89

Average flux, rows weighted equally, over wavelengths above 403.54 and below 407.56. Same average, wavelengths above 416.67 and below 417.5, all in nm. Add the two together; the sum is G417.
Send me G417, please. 38.8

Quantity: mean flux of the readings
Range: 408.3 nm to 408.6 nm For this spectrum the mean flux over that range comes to 19.3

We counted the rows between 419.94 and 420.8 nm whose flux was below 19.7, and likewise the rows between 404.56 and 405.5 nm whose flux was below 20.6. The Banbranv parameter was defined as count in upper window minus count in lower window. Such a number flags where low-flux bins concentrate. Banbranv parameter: -4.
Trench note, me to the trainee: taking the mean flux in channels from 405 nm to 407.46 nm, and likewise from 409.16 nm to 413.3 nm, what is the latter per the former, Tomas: 1.10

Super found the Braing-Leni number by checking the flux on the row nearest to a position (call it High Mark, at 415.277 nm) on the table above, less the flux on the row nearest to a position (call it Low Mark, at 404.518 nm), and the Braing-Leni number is 12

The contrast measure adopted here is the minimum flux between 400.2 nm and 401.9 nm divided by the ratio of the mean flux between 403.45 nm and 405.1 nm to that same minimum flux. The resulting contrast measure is 8.9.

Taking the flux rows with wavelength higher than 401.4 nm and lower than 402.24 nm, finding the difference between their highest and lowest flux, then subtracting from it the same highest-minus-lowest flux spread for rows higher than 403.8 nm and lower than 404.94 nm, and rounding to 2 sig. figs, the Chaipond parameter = -8.5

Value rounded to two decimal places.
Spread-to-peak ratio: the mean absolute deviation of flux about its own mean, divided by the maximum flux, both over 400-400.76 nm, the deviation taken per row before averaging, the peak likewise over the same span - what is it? 0.11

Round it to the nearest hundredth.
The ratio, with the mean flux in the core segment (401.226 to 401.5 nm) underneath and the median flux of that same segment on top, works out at 1.01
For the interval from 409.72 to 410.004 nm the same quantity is 0.99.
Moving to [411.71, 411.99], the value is 0.99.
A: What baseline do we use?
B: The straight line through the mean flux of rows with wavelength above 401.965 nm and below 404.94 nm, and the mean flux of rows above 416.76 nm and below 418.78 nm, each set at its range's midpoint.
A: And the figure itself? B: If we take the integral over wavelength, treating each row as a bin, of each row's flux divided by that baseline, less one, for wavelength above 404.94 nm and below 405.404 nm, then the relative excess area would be 0.022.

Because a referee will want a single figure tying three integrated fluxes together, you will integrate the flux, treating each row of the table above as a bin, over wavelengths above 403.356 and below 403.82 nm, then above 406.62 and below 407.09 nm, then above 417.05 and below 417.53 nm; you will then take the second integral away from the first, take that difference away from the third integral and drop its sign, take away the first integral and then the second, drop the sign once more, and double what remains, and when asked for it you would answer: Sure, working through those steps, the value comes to 19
